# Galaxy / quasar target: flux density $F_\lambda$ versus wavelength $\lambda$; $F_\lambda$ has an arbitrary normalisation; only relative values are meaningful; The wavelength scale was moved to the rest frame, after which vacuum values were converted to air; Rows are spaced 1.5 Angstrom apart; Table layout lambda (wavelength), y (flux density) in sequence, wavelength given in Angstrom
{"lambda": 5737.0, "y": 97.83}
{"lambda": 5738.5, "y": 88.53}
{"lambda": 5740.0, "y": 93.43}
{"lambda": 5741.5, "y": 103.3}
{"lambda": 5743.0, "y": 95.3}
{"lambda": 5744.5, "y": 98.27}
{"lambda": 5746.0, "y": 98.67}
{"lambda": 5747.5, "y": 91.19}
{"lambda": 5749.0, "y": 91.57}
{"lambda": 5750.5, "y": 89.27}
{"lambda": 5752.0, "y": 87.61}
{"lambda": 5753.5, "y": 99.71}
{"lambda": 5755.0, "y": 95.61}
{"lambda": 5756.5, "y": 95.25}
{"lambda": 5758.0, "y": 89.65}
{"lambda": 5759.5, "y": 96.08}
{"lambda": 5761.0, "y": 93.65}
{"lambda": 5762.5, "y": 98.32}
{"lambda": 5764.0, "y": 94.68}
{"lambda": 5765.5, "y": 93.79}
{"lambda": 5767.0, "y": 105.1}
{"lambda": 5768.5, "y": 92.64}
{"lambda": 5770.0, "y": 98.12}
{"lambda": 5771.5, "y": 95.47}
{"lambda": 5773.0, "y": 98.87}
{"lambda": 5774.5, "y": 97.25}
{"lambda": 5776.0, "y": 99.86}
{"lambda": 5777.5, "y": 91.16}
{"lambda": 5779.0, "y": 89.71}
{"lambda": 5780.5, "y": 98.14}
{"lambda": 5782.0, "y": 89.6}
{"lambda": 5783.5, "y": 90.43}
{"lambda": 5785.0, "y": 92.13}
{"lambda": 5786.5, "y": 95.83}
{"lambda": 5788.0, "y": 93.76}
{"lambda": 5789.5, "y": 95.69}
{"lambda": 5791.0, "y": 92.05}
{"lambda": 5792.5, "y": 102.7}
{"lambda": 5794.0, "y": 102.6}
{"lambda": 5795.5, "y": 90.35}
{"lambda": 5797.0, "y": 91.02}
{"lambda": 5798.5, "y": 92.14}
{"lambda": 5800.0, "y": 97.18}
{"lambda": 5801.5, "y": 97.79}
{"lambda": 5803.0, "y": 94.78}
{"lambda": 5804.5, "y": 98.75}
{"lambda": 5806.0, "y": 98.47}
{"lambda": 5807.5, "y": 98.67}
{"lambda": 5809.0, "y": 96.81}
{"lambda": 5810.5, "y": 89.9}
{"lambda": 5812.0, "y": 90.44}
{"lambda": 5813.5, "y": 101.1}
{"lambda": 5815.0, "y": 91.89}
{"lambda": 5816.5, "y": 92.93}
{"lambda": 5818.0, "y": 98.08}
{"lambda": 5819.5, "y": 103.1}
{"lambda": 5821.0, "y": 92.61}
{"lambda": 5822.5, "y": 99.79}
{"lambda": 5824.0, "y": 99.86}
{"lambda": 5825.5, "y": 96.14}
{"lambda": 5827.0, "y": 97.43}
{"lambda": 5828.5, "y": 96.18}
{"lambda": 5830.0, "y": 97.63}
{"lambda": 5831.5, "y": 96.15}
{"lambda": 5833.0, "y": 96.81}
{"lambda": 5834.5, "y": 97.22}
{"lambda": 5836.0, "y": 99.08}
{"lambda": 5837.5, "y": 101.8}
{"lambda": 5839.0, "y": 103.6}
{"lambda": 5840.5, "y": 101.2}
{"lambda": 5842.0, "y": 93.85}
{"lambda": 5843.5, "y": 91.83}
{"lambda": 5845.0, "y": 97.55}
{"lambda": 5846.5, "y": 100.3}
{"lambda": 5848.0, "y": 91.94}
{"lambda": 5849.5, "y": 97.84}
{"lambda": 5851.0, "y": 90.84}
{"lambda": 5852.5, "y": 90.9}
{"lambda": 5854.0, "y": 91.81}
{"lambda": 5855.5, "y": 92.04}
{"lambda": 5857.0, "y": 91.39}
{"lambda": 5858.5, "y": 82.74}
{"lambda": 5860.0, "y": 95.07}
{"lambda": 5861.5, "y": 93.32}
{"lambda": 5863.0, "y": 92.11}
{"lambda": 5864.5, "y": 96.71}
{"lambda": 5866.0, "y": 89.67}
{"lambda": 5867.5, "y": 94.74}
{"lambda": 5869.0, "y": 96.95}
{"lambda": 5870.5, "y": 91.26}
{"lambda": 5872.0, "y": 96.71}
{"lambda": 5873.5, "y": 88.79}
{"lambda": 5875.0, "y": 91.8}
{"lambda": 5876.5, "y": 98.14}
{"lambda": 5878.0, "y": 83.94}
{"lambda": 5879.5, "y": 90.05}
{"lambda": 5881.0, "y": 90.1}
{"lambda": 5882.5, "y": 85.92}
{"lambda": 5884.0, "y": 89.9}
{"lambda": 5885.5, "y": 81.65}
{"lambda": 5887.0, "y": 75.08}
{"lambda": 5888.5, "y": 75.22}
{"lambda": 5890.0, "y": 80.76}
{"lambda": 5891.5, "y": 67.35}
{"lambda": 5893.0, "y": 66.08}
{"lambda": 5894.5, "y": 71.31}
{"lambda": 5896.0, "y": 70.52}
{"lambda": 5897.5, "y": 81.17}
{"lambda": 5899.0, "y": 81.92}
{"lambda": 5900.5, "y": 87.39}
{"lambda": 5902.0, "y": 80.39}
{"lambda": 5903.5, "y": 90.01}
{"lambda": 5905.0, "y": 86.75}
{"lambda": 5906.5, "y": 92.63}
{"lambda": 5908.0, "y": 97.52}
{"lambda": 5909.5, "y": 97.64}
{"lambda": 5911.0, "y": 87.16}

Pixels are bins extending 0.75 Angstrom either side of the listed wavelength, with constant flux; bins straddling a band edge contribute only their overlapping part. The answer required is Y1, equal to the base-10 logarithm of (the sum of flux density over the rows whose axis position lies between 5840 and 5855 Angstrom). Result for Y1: 2.98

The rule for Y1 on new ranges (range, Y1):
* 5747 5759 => 2.87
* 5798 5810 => 2.89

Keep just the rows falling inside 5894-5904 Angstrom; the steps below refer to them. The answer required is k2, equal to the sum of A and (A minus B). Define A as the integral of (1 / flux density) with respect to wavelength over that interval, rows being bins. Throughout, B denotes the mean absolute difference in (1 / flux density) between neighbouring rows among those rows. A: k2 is 0.25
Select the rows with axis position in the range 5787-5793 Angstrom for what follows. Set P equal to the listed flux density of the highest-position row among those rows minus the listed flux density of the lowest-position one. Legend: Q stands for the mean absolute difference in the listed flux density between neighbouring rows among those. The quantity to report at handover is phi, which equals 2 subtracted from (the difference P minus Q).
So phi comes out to 2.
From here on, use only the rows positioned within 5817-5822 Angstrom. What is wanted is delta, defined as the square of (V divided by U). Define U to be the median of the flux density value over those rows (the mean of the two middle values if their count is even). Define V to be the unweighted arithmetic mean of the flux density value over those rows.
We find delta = 1.00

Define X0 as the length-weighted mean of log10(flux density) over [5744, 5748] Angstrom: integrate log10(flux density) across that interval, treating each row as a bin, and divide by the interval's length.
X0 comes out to 1.98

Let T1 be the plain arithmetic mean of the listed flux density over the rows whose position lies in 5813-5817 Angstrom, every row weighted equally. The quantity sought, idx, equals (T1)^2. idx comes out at 9083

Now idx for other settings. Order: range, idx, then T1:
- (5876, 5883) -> 8034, 90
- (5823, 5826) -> 9604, 98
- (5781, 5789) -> 8529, 92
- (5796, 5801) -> 8732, 93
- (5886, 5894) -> 5314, 73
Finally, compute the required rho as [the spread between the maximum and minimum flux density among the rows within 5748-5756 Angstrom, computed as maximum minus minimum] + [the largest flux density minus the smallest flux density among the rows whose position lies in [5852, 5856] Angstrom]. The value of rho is 13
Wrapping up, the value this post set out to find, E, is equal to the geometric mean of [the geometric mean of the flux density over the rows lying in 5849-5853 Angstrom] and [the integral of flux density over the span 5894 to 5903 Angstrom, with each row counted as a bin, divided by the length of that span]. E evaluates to 85.9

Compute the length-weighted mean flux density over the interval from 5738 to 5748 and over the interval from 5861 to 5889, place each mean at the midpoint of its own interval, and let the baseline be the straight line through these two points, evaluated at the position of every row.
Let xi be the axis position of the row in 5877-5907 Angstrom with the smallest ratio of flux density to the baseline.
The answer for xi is 5893.0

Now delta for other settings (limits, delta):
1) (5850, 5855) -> 1.01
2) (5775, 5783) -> 1.06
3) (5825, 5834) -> 1.00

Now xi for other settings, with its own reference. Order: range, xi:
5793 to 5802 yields 5795.5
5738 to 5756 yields 5752.0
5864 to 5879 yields 5878.0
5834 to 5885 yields 5858.5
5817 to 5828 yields 5821.0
